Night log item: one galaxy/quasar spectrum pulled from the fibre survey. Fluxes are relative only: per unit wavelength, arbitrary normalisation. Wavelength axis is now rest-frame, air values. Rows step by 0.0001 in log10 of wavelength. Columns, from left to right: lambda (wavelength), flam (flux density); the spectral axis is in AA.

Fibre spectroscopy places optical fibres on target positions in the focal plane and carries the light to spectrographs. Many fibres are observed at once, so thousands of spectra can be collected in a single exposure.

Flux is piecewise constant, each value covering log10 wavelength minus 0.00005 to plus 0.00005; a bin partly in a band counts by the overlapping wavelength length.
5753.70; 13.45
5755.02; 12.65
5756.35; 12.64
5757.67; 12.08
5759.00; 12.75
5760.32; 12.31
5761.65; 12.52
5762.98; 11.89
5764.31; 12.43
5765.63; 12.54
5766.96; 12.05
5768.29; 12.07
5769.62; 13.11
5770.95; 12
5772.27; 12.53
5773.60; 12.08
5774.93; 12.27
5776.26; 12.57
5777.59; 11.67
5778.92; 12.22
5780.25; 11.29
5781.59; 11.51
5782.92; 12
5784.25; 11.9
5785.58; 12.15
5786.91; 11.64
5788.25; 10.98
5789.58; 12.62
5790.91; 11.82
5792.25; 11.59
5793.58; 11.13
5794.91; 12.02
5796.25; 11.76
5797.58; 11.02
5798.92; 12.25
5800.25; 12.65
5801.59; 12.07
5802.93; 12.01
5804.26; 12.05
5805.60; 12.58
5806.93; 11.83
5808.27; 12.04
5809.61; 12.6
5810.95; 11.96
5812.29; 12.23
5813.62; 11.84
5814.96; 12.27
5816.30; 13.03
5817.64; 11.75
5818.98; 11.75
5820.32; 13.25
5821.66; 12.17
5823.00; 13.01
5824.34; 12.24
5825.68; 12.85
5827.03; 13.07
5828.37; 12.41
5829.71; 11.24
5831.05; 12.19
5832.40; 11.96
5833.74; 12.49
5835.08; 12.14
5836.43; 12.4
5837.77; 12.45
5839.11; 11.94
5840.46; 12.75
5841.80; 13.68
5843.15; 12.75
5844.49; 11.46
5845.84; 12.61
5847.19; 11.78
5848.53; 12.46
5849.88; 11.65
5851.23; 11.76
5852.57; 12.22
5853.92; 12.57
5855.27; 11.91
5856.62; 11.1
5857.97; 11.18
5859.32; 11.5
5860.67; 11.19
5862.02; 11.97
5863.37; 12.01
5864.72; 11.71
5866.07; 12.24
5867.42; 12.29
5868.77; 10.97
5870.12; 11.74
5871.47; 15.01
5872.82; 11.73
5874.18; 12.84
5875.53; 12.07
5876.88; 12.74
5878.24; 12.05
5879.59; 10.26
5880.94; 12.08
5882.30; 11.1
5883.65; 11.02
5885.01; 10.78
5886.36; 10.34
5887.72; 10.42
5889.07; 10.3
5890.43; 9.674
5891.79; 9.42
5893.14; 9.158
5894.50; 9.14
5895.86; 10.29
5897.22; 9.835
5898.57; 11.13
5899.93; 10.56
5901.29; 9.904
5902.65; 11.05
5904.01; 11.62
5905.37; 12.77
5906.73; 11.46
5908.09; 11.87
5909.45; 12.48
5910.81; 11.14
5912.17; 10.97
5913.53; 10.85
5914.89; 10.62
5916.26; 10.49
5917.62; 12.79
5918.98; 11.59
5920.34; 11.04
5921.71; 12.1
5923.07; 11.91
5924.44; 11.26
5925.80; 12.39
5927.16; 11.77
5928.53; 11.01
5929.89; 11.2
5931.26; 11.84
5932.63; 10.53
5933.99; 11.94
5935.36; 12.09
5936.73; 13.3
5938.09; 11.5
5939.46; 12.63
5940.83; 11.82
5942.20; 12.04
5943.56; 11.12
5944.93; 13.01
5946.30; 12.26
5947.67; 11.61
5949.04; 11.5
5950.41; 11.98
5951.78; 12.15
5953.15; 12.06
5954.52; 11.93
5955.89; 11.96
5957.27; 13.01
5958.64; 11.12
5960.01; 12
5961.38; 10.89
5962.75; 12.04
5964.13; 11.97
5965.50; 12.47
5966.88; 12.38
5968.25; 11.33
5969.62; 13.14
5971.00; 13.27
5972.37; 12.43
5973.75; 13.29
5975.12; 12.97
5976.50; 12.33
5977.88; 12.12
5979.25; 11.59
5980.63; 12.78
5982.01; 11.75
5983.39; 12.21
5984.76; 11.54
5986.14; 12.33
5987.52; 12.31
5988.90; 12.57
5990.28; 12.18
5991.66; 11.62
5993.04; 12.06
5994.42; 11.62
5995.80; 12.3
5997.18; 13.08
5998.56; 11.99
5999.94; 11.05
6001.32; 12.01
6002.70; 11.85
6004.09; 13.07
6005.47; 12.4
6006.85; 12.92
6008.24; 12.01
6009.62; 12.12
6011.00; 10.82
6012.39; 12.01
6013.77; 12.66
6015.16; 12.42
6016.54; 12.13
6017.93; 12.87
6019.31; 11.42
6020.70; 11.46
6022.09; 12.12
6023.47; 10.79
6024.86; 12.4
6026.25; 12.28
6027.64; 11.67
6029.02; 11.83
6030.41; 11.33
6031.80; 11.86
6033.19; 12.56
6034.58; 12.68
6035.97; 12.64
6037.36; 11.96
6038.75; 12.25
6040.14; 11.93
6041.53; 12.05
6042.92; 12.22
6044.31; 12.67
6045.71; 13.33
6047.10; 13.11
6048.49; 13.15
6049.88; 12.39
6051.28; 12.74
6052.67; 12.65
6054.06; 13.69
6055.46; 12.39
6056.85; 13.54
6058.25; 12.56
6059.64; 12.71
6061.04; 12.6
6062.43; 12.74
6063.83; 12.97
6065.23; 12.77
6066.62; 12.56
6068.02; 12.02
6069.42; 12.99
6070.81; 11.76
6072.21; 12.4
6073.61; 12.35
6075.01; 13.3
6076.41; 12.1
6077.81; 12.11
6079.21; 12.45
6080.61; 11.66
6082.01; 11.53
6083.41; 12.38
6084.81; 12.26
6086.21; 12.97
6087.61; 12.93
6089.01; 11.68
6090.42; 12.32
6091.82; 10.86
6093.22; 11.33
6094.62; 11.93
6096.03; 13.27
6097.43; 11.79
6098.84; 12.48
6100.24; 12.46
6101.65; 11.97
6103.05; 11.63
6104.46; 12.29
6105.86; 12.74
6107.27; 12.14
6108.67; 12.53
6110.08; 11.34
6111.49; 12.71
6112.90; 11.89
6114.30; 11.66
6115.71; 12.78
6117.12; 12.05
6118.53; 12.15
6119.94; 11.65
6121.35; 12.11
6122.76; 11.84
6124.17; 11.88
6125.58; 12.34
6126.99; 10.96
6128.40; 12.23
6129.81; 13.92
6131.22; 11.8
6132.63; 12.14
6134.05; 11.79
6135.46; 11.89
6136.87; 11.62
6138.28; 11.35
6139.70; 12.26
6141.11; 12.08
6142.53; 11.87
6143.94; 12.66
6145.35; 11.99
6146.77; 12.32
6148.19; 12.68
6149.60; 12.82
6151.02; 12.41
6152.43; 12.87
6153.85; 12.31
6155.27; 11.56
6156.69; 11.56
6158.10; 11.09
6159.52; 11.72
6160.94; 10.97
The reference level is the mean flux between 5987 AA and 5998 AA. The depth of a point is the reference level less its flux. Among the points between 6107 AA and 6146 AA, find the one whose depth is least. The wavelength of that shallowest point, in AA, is 6129.81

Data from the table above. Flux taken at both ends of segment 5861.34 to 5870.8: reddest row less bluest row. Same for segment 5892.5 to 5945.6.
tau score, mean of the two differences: 1.8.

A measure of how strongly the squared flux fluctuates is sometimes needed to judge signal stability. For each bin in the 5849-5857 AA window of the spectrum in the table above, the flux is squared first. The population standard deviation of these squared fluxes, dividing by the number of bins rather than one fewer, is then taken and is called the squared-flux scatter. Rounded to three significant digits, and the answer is 10.9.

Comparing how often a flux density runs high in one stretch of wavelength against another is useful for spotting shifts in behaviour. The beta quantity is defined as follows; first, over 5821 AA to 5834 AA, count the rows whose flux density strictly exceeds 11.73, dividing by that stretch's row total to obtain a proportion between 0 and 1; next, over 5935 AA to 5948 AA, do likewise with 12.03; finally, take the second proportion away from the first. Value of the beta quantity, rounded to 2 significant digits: 0.30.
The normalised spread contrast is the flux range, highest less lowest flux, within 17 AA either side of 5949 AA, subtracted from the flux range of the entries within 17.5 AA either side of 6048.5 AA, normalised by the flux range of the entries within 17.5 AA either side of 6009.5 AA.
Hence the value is -0.41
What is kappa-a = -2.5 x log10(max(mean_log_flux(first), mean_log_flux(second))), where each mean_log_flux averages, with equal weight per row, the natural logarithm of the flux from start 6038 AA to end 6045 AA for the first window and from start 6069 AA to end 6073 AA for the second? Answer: -1.00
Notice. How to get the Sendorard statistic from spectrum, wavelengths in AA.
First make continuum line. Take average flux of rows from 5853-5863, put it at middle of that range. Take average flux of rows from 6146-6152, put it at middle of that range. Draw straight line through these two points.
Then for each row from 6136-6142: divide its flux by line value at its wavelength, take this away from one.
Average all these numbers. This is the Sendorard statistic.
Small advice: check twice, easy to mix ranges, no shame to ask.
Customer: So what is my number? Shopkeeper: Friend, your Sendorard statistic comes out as 0.056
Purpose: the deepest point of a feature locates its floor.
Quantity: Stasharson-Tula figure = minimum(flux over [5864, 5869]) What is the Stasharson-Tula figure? 10.97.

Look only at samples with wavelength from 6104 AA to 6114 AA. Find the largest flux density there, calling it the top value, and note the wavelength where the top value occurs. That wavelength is 6105.86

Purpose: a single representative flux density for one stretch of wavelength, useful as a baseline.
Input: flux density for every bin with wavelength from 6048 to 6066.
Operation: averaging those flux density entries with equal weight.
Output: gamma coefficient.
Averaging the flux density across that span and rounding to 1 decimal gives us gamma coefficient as 12.8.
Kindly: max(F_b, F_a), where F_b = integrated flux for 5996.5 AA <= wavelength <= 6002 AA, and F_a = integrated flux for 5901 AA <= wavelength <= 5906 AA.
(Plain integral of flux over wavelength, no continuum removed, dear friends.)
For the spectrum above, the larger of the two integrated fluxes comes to 66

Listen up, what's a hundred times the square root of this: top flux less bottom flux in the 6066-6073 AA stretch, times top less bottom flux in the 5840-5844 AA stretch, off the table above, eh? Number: 107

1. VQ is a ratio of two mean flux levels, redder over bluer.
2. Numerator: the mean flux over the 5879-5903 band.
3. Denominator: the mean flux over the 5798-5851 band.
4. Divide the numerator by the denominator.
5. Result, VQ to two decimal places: 0.84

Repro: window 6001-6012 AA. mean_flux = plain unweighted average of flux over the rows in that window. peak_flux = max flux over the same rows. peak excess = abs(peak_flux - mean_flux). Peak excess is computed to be 0.92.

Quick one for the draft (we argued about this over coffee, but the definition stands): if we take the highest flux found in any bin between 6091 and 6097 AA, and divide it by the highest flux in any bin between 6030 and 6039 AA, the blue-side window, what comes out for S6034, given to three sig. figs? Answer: 1.05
